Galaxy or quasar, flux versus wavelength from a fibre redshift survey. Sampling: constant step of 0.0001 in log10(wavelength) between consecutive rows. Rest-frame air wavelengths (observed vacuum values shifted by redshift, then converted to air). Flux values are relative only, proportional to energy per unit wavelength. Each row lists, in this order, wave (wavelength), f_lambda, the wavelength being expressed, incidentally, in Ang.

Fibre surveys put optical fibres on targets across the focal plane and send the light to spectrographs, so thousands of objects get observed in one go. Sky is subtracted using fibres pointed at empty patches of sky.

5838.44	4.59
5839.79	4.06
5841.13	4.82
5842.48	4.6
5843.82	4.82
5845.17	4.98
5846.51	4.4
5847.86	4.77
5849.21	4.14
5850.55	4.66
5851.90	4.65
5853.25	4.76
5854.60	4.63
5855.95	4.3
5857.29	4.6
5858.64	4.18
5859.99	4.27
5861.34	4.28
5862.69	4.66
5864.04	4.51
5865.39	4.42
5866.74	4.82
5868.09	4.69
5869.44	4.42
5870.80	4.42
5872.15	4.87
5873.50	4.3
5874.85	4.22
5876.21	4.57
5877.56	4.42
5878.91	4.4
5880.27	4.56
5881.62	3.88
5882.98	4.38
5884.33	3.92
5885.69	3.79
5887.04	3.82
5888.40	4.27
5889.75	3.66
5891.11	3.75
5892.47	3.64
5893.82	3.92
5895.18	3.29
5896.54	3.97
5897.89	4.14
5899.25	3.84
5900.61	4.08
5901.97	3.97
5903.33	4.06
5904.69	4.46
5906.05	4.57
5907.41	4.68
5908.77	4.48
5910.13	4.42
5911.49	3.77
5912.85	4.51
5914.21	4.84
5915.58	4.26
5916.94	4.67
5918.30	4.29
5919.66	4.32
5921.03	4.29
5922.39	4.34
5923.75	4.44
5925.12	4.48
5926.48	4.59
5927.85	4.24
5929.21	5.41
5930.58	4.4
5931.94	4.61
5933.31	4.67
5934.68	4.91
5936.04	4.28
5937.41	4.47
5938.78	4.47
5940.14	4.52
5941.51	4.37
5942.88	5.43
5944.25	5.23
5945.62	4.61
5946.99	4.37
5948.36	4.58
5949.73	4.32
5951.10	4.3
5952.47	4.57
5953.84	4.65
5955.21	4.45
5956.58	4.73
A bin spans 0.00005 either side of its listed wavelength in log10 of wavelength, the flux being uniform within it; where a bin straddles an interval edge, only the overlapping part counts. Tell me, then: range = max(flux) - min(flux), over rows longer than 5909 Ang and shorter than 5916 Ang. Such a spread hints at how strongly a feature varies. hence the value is 1.1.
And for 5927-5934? 1.2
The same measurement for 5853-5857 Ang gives 0.5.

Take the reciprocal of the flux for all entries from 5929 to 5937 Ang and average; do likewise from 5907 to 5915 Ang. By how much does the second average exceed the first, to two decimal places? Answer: 0.01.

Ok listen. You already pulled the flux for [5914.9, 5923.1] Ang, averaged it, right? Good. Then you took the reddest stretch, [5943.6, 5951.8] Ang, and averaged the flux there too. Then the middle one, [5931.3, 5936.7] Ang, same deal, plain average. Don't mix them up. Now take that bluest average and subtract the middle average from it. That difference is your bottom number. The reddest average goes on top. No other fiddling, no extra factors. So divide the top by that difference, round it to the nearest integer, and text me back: -18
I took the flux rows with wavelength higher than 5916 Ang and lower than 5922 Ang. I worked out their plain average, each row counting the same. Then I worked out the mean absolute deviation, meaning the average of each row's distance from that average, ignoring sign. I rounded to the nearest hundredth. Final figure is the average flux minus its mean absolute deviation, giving 4.25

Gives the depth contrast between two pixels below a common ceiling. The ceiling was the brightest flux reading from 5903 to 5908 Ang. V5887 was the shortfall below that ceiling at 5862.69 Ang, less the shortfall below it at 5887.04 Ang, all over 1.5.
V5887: -0.6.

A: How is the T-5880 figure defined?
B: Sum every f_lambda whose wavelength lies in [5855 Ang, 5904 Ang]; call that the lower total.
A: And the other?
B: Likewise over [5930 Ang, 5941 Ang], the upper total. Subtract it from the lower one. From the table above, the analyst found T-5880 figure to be 115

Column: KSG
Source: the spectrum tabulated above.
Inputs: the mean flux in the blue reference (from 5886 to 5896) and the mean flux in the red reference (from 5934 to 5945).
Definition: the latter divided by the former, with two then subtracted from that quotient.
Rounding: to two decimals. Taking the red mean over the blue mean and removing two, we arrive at -0.75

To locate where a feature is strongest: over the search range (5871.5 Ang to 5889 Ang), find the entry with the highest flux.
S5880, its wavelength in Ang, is 5872.15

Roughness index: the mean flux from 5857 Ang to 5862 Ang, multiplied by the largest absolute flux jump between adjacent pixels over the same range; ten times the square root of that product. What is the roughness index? 13.5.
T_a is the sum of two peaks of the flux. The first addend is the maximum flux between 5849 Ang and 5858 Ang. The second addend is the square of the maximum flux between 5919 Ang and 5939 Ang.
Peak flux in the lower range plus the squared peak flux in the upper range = 34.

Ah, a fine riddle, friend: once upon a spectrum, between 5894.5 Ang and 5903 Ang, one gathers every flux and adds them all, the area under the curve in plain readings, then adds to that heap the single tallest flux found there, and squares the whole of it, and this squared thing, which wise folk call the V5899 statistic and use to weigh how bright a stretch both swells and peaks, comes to 752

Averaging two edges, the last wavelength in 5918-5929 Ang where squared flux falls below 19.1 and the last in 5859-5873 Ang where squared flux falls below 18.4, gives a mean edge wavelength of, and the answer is 5894.6 Ang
